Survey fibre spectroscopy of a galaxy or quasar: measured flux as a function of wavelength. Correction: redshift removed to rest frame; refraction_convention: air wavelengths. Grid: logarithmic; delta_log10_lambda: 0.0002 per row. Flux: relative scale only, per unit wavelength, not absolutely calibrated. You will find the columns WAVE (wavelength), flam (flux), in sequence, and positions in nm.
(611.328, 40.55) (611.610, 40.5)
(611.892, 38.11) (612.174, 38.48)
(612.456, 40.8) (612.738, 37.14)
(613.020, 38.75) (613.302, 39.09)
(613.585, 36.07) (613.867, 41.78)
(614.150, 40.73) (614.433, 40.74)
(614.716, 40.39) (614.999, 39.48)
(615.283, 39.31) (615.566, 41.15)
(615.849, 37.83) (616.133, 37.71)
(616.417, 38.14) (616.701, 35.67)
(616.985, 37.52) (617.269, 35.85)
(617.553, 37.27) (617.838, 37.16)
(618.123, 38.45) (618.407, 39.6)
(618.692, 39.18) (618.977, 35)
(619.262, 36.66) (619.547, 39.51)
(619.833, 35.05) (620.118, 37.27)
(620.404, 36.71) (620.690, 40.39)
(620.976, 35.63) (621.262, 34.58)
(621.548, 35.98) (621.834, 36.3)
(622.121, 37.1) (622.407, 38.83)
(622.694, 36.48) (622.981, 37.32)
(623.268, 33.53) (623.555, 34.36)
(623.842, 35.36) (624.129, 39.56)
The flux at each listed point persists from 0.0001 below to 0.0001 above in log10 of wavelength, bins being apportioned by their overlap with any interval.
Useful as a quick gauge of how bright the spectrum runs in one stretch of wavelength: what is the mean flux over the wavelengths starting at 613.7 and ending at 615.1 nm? 40.6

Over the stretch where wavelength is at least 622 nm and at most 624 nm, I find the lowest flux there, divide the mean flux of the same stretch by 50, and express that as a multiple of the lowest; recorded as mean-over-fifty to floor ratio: 0.0216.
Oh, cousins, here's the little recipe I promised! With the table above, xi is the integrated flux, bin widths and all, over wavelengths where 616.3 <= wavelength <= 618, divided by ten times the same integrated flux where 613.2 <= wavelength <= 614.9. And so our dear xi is 0.093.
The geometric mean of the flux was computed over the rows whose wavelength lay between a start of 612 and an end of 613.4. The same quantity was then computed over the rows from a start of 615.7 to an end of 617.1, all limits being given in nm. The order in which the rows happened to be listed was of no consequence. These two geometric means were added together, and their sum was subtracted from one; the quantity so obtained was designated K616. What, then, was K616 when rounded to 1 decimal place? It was -75.2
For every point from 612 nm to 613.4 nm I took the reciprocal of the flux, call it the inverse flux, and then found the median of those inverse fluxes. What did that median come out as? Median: 0.0258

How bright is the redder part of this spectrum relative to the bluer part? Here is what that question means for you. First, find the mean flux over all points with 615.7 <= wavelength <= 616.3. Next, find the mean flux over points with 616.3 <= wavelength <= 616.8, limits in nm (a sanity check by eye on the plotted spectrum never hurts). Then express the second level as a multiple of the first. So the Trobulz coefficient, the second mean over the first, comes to 0.977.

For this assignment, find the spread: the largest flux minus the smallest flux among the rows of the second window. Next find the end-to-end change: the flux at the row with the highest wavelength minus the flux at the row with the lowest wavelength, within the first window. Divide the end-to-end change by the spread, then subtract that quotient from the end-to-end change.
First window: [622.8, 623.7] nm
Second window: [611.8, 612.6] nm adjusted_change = -1.9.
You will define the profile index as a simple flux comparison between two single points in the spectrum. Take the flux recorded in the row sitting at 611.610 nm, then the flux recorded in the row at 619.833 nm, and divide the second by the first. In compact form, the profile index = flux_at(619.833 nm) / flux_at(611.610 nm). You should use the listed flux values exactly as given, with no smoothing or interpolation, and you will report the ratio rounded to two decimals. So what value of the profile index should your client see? 0.87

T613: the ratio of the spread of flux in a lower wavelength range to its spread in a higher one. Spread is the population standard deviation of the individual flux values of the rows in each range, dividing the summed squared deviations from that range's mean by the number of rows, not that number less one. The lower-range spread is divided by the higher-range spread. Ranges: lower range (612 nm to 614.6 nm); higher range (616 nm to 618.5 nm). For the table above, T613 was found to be 1.54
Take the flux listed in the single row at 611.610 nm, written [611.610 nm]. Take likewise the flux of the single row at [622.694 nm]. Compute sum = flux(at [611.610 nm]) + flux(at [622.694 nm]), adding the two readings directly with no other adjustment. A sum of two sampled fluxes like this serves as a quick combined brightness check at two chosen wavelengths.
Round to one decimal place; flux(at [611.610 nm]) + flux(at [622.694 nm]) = 77.0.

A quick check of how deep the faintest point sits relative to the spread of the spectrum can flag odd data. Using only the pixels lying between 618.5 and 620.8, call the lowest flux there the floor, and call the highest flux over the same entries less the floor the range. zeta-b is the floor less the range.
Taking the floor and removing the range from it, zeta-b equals 29.6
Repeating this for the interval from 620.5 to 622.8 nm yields 28.8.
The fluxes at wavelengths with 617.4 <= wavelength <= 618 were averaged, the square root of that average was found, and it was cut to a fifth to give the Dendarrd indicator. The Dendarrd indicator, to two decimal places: 1.22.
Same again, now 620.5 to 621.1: 1.23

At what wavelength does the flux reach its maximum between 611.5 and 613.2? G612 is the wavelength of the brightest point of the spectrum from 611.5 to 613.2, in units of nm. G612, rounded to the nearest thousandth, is 612.456 nm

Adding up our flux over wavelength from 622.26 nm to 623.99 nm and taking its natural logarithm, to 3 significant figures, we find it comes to 4.13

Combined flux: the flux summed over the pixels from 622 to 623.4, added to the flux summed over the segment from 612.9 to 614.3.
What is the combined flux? 380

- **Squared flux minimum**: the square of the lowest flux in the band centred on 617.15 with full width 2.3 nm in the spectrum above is 1272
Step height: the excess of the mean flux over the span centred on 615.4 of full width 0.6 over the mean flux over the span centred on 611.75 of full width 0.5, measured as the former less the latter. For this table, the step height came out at 0.9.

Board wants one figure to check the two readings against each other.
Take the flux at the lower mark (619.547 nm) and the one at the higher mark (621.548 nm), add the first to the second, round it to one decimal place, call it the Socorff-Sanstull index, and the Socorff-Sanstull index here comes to 75.5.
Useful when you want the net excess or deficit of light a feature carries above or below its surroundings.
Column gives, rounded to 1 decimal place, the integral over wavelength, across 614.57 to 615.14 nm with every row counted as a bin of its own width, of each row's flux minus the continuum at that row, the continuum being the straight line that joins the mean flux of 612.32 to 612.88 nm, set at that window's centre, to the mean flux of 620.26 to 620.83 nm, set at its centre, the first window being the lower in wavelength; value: 0.6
